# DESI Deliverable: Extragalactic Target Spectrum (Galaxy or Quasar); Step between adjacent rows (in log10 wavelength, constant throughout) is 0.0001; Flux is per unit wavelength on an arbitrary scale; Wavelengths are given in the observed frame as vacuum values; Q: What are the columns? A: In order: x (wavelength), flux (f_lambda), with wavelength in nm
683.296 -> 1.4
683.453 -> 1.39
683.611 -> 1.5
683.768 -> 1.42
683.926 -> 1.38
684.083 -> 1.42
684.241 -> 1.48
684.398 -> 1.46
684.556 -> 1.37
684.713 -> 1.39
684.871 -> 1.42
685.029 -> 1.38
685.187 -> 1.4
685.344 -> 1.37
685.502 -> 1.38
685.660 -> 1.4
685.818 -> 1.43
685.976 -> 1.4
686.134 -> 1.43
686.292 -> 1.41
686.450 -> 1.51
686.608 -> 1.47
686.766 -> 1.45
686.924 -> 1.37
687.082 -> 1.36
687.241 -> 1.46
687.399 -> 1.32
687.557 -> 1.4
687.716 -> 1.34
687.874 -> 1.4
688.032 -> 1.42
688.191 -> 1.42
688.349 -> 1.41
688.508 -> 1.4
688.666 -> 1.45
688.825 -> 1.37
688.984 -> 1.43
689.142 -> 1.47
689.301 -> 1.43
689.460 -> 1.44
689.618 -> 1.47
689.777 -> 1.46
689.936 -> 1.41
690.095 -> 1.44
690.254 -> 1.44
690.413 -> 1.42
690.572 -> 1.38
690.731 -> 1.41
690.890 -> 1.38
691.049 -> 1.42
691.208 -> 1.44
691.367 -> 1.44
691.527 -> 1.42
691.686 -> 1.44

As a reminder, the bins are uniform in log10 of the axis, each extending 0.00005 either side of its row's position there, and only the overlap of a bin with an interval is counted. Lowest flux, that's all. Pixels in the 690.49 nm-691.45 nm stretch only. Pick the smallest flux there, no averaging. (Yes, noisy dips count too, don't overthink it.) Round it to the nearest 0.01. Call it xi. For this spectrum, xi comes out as 1.38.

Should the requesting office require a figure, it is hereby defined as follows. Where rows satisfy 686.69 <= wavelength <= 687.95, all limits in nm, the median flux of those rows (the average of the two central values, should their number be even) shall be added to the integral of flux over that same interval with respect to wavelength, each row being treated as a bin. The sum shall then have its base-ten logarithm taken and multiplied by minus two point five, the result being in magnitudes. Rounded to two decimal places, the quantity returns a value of -1.24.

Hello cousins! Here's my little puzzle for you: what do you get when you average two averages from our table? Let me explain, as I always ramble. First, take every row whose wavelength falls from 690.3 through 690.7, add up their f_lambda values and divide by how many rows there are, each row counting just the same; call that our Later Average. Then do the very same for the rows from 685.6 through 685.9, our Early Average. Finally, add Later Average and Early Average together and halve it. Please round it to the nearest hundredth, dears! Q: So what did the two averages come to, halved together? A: 1.41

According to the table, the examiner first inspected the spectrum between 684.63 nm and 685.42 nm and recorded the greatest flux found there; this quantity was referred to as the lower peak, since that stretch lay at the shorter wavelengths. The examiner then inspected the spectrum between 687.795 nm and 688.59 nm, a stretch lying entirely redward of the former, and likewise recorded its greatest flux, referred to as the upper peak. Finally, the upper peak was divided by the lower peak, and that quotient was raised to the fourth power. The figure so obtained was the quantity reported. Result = 1.00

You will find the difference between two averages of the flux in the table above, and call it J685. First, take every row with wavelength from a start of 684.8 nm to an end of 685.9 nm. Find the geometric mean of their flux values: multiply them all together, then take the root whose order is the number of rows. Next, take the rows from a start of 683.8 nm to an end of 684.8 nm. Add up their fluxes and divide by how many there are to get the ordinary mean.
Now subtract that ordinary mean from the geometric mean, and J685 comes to -0.020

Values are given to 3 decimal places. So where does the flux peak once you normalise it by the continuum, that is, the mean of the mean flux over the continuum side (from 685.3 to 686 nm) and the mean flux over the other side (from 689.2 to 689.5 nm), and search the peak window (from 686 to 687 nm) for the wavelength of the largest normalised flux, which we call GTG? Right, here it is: 686.450 nm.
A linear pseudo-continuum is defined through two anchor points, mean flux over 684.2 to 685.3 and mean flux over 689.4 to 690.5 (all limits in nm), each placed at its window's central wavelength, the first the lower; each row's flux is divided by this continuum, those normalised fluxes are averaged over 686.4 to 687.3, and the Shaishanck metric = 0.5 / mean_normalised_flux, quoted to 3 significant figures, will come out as 0.496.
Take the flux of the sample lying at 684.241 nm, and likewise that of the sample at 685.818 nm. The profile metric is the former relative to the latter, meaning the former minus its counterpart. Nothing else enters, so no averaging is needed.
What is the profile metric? 0.050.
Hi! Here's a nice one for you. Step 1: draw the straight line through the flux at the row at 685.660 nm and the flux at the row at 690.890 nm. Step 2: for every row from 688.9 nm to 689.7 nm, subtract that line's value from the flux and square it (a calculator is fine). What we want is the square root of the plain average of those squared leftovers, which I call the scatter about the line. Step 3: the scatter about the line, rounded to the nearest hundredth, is 0.06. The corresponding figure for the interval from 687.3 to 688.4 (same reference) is 0.04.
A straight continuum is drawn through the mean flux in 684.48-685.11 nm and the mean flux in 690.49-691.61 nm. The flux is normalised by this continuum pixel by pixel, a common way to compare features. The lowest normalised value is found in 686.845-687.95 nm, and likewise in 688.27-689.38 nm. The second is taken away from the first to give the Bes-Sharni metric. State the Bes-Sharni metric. -0.032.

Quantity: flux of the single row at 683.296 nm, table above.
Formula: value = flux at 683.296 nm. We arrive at 1.4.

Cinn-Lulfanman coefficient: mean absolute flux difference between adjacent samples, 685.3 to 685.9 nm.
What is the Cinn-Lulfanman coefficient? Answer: 0.020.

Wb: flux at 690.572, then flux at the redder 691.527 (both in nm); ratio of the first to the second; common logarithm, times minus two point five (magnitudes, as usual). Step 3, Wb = 0.031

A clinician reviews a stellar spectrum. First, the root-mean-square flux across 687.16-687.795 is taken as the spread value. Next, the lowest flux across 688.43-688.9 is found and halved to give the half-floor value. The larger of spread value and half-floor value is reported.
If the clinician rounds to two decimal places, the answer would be 1.38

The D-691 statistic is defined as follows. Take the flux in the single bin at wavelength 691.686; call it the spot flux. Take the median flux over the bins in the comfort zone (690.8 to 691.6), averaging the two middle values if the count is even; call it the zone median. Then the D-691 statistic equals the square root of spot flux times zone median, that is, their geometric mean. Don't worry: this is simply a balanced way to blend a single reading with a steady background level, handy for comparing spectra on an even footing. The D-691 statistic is 1.43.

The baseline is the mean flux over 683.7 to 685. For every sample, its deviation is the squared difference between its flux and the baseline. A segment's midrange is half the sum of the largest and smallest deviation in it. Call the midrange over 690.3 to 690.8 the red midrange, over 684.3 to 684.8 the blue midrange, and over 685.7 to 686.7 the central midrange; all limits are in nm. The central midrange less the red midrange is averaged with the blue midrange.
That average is 0.0026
